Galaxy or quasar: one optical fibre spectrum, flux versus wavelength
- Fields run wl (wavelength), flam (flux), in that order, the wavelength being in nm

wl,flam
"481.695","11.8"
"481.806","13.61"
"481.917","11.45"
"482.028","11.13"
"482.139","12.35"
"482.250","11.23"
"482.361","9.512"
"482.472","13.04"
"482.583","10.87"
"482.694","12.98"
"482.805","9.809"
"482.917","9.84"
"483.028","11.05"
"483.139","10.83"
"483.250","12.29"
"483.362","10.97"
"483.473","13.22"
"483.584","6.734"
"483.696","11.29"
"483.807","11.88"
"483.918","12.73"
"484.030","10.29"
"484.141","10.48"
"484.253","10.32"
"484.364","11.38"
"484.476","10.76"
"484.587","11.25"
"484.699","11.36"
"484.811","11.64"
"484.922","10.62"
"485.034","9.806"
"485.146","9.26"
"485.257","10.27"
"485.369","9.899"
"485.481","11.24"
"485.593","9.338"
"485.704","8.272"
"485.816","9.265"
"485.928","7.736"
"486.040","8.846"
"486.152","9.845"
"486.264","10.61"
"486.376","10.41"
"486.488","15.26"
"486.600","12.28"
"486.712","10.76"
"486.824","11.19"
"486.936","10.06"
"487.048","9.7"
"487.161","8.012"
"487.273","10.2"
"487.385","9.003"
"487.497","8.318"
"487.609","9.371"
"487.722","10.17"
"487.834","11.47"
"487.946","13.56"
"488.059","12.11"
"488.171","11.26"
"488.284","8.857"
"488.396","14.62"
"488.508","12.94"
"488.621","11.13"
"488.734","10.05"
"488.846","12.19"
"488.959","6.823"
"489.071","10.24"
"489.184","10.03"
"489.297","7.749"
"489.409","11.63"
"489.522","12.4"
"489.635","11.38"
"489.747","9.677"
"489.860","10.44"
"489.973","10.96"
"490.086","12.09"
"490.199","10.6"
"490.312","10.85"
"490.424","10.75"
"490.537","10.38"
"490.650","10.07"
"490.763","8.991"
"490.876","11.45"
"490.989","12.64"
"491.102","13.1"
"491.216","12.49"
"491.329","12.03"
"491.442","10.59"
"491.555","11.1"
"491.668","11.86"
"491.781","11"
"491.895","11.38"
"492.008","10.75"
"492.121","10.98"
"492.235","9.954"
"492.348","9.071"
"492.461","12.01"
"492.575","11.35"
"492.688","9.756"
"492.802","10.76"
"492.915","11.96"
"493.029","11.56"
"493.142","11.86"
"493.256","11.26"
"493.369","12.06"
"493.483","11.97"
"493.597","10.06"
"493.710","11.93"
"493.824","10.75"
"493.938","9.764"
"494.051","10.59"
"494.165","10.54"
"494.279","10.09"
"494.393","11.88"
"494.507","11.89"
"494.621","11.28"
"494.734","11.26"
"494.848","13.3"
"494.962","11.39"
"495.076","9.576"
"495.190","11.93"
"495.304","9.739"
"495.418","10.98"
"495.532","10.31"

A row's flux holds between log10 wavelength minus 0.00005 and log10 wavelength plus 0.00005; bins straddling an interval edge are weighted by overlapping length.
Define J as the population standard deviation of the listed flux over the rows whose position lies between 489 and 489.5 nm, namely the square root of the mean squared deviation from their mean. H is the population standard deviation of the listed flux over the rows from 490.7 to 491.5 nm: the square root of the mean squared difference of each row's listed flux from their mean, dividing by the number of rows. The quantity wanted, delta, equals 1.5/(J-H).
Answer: 20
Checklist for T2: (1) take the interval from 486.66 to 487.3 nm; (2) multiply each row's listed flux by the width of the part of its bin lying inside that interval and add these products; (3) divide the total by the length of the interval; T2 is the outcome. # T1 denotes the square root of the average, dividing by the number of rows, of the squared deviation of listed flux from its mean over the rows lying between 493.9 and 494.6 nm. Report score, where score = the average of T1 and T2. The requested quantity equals 5.39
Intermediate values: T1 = 0.8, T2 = 10.0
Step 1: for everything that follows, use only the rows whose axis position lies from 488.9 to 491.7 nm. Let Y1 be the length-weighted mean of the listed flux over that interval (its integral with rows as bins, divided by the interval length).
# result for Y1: 10.81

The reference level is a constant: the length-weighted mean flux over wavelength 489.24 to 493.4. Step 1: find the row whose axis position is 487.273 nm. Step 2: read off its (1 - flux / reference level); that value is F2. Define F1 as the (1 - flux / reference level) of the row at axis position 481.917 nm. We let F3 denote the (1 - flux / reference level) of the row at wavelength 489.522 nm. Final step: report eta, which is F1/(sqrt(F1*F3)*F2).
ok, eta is -7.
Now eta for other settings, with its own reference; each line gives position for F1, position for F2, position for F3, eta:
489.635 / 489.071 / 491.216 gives -7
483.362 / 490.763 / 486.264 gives 2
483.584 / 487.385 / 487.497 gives 7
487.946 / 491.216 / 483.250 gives 11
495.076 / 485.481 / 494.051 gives -103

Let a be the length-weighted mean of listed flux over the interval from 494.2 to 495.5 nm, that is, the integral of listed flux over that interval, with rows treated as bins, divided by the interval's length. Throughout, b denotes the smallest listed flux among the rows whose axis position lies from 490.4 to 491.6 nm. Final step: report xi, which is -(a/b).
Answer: -1.24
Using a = 11.2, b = 8.991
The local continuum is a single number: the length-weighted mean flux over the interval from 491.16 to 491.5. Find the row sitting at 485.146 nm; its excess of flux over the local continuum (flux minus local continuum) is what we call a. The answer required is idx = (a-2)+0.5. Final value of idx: -4.0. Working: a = -2.5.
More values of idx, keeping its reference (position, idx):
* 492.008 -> -2.5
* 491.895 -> -1.8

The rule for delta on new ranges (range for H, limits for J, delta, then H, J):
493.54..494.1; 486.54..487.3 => 3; 0.75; 1.23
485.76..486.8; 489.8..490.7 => -1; 2.06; 0.57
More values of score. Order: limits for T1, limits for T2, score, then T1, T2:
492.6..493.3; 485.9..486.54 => 5.65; 0.8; 10.5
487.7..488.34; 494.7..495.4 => 6.33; 1.5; 11.2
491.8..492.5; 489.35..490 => 6.02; 1.0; 11.1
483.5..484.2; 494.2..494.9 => 6.74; 1.9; 11.6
